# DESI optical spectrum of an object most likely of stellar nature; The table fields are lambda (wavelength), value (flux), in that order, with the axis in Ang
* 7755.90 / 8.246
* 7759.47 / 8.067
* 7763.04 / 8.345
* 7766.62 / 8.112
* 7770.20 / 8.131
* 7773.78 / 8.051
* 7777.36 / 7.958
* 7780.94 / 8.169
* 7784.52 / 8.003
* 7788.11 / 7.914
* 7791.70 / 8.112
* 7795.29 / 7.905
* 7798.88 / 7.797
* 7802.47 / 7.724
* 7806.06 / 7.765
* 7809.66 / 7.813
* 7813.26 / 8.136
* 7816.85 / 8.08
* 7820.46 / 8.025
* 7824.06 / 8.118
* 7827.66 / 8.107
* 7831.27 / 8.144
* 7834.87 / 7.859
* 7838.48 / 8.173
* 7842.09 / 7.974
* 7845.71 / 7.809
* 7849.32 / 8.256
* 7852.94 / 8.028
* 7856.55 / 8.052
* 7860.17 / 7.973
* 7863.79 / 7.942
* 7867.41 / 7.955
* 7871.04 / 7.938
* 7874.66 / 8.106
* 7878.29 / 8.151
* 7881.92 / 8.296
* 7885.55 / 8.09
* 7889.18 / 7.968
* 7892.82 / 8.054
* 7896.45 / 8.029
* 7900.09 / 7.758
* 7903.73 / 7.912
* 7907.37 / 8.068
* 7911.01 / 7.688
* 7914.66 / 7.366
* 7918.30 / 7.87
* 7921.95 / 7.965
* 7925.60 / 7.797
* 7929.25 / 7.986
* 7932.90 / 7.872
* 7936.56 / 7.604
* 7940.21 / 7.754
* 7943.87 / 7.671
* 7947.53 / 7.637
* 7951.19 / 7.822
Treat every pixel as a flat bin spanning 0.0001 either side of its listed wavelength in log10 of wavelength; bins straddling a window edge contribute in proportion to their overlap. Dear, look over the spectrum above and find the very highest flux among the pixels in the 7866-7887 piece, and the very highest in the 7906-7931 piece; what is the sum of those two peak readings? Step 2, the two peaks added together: 16.4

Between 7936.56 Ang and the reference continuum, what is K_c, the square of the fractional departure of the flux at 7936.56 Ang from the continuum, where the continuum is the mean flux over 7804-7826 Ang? 0.0023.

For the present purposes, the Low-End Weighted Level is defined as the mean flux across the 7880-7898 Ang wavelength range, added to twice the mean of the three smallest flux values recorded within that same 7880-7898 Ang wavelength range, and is 24.12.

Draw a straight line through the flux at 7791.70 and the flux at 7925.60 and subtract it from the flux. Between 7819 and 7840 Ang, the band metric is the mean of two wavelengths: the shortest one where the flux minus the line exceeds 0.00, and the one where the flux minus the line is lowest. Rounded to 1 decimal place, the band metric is 7829.5 Ang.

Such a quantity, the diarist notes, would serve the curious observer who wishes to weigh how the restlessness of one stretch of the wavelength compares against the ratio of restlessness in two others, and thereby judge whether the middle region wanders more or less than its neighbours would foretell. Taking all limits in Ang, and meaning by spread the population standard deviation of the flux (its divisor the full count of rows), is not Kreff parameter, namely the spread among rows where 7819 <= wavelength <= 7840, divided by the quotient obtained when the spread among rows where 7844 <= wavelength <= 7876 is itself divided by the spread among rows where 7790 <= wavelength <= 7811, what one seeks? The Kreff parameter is 0.114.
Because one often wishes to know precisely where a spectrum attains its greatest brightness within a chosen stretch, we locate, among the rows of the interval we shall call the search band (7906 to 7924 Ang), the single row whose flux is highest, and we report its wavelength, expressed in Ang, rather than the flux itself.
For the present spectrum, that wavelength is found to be 7907.37 Ang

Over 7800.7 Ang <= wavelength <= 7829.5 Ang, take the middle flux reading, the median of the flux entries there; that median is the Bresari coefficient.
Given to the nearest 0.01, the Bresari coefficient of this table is 8.05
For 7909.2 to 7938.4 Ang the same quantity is 7.83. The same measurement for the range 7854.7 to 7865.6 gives 7.97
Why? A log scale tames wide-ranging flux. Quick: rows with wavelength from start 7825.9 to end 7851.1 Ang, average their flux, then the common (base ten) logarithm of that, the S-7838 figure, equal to 0.906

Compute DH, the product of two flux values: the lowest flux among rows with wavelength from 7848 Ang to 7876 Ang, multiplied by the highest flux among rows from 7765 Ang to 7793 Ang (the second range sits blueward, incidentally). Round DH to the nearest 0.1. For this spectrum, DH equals 64.8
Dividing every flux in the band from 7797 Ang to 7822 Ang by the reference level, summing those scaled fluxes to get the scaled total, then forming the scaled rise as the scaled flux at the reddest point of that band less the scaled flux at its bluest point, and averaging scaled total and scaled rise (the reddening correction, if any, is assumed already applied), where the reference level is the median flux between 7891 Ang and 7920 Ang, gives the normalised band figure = 3.52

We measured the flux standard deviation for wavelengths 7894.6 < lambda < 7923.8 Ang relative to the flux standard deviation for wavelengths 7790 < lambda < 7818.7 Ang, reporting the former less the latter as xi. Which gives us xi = 0.06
